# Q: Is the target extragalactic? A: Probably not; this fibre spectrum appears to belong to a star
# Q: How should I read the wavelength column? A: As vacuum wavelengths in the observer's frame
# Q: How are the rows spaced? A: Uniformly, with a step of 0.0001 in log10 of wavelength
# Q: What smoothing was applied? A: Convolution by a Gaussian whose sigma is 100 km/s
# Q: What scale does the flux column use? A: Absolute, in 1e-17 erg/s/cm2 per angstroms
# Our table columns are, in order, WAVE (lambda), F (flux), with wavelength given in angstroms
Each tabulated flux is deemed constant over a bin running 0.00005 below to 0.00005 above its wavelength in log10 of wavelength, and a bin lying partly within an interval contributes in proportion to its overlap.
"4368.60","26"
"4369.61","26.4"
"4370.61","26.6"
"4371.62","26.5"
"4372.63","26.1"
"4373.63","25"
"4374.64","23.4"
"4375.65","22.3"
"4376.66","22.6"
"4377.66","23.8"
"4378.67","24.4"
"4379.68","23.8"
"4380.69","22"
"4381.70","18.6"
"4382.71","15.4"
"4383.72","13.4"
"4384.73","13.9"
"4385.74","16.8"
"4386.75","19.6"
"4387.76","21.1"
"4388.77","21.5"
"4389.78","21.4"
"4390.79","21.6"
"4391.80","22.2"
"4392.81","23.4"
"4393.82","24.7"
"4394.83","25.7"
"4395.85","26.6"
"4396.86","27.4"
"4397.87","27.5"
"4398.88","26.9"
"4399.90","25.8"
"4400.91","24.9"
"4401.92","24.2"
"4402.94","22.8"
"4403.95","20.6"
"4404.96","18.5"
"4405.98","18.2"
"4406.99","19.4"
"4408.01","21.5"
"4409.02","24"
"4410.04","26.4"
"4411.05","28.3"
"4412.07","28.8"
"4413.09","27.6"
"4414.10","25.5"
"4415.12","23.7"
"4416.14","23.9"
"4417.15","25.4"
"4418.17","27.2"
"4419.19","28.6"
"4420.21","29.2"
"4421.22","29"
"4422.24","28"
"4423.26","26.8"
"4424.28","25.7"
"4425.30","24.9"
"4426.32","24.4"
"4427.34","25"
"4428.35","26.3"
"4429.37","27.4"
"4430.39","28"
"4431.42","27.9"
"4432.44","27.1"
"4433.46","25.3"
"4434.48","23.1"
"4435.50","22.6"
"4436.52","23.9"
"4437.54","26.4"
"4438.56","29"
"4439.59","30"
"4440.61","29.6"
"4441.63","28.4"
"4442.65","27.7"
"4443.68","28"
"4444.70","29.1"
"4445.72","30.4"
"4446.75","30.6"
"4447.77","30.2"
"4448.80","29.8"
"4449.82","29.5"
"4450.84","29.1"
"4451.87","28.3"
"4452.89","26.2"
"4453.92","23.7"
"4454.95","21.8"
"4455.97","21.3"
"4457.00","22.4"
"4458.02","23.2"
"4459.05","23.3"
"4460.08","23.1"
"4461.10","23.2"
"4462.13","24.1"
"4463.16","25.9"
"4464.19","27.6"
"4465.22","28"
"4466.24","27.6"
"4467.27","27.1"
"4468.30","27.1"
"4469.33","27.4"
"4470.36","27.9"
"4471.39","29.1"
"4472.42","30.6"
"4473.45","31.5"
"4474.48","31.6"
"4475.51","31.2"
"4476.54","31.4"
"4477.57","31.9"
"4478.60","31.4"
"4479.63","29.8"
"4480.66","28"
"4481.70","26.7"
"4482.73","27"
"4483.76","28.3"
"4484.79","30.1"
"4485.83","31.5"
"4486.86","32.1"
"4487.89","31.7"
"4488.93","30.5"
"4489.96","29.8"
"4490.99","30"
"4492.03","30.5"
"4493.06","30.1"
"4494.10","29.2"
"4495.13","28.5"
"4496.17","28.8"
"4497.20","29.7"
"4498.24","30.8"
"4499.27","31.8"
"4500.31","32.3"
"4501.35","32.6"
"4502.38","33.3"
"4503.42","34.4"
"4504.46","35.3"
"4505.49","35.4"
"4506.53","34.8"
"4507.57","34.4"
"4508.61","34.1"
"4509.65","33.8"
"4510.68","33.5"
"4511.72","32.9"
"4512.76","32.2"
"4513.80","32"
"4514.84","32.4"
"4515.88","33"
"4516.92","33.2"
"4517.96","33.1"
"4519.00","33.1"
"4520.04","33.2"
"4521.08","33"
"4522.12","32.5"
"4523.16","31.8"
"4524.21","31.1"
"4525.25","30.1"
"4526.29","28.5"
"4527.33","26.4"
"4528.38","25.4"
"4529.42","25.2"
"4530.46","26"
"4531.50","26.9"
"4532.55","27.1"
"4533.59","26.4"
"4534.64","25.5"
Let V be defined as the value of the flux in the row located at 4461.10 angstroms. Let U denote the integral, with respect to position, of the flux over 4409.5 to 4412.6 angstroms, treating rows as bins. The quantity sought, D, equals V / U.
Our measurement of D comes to 0.270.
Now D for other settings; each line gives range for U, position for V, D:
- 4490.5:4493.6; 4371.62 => 0.284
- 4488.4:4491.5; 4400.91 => 0.267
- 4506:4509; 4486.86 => 0.311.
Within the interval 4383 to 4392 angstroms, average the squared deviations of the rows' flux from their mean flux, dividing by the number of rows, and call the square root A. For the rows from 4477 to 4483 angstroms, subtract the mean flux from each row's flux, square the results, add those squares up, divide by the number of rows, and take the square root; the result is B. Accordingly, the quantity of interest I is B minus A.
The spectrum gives -1.2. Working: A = 3.3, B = 2.0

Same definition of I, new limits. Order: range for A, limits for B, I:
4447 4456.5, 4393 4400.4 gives -2.4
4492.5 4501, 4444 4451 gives -0.7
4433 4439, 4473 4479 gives -2.0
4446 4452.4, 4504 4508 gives -0.3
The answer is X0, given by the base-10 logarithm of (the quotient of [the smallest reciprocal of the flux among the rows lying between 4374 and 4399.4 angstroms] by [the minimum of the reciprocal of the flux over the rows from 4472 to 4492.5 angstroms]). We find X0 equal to 0.07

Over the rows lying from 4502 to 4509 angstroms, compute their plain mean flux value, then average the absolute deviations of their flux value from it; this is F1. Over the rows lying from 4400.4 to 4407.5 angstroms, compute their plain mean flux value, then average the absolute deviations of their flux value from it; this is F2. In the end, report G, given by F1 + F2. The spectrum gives 2.89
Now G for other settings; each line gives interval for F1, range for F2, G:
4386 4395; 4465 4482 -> 3.25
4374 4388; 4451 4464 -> 4.75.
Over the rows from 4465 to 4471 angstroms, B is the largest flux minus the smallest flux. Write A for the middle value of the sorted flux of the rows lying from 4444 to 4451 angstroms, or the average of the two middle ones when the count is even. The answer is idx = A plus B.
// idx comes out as 30.7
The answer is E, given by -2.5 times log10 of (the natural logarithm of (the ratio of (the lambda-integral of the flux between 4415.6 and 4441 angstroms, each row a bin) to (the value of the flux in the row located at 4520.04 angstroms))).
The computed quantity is -1.20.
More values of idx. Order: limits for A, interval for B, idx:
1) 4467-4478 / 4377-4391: 41.6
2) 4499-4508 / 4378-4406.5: 48.5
